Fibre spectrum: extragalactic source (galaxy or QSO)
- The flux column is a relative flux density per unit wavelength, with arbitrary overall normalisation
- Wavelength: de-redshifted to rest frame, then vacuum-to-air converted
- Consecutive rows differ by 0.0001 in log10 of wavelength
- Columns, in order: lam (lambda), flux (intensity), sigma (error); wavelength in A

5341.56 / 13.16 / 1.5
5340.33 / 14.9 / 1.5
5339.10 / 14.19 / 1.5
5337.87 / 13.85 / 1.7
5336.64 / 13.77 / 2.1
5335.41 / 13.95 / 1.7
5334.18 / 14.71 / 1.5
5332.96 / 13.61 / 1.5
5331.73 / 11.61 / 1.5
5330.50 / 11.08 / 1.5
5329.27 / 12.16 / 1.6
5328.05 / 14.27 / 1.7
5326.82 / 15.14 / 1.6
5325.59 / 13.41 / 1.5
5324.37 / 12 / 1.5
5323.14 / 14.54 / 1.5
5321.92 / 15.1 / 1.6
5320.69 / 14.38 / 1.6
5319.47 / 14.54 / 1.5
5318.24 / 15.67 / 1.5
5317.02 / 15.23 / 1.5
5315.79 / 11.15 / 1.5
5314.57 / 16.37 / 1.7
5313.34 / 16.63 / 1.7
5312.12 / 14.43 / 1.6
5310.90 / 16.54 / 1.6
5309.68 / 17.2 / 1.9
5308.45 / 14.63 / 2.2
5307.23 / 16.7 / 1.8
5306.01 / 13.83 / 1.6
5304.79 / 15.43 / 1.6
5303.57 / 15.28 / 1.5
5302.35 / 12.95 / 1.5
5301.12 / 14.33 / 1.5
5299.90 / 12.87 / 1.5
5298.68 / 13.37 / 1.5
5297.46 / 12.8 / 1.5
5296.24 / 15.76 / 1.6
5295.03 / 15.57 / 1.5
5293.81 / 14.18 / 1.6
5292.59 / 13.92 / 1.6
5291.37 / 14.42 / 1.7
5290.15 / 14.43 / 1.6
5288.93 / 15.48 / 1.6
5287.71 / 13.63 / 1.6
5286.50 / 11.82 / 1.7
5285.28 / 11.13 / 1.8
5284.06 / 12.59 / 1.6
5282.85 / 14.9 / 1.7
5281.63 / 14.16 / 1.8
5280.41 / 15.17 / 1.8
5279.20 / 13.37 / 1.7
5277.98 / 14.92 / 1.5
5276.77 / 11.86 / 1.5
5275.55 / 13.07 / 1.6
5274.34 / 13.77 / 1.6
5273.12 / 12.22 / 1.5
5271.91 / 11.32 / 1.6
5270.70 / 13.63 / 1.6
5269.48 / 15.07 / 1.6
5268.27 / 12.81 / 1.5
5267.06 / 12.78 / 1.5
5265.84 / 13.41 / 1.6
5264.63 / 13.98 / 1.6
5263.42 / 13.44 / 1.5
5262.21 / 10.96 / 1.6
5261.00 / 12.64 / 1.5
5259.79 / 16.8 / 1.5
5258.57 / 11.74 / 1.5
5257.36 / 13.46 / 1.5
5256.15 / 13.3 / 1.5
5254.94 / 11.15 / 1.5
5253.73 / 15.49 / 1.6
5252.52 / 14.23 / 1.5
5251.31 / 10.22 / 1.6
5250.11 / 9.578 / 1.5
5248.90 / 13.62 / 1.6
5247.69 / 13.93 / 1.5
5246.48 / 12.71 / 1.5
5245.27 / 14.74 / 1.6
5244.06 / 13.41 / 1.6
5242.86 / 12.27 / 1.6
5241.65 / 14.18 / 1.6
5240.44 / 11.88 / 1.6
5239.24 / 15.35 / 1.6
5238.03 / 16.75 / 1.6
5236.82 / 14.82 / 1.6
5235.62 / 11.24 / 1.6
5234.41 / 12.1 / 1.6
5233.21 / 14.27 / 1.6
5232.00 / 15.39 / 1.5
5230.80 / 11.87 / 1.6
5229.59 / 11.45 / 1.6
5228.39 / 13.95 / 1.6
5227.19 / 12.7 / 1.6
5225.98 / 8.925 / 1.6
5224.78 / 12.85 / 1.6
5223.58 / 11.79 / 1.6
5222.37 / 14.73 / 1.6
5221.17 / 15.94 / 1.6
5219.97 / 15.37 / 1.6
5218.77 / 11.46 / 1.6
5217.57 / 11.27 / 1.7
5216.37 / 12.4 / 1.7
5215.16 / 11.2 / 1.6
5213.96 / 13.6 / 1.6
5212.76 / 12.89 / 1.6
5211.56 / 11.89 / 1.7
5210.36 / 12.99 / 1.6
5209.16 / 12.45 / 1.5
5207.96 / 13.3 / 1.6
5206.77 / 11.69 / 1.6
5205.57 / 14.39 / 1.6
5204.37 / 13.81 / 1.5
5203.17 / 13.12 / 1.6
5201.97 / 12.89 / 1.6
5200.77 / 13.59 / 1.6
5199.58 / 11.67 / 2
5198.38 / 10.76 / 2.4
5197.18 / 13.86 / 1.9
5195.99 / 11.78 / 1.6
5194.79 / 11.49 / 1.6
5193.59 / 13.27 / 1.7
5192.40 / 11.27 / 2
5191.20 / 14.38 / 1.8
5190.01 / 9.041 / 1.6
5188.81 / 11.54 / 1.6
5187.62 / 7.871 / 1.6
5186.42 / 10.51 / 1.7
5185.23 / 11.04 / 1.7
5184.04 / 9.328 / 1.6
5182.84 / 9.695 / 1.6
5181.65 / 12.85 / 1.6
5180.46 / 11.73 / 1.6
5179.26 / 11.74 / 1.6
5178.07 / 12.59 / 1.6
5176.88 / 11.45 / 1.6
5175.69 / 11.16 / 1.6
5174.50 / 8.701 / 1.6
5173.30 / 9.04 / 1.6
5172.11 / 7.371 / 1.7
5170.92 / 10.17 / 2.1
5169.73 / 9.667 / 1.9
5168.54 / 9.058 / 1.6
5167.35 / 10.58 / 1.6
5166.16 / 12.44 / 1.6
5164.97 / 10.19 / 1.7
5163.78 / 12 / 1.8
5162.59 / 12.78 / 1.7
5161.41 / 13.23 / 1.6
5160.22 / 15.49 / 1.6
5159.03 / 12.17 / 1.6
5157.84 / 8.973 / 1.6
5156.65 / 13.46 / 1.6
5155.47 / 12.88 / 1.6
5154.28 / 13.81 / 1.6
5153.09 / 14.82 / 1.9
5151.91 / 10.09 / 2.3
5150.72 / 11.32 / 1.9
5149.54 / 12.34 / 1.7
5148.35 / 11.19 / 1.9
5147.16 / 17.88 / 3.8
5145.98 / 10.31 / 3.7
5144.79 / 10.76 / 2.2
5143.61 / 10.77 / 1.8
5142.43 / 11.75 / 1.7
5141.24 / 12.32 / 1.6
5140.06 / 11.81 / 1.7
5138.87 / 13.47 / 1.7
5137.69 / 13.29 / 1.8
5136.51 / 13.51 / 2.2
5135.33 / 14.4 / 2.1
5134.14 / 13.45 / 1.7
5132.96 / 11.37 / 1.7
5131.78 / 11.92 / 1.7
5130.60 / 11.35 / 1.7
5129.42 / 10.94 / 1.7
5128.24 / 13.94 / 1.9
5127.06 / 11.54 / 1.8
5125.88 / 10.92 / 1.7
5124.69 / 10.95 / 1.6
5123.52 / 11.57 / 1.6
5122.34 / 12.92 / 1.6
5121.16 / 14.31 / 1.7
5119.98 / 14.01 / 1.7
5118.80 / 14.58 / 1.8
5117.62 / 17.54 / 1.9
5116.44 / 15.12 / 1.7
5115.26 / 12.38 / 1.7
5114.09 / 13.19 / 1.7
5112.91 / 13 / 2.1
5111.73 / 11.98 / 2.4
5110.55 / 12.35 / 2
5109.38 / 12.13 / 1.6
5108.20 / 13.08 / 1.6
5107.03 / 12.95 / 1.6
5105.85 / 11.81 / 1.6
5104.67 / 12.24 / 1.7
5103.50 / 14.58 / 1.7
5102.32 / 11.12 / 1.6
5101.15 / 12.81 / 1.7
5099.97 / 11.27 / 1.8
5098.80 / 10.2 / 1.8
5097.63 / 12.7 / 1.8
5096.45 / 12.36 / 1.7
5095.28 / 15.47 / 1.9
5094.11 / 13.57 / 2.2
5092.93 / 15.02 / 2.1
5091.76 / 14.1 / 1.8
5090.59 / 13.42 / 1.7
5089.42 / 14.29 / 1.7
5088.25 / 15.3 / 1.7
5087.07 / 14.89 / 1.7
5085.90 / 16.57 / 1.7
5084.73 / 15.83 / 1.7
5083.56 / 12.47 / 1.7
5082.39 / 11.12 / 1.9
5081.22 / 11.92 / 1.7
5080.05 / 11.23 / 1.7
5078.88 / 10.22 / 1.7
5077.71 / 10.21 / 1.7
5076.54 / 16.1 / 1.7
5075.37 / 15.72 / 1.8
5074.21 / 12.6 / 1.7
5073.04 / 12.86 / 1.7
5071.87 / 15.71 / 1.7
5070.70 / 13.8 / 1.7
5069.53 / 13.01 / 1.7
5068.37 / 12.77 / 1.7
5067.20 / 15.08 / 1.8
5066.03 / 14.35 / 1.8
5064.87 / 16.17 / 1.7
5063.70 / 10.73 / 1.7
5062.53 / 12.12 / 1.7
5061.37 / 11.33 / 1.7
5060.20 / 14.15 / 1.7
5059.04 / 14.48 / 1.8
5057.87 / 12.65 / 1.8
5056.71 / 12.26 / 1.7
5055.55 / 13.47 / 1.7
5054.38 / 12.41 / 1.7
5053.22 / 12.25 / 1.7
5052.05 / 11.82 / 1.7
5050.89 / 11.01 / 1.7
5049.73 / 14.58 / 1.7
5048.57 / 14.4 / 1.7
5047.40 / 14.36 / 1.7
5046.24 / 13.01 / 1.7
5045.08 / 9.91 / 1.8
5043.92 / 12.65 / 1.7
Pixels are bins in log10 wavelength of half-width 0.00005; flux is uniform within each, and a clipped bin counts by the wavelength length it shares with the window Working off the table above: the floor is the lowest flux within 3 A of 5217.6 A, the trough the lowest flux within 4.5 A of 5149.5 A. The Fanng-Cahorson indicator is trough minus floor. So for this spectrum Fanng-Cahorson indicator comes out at -1.1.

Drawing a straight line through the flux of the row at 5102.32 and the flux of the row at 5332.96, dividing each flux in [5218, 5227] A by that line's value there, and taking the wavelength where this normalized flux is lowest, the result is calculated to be 5225.98 A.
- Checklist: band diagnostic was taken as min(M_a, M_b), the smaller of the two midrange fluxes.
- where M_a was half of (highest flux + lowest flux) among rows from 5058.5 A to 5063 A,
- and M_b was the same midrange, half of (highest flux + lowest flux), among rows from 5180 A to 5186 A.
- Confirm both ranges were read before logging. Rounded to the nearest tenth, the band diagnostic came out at 11.1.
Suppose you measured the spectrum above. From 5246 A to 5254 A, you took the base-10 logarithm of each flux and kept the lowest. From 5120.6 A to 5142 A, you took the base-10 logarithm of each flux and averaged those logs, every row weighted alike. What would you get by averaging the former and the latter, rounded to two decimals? 1.04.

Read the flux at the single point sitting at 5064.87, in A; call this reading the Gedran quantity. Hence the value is 16.17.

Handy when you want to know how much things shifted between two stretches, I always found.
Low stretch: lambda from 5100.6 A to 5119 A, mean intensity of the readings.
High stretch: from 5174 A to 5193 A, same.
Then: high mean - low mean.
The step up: -2.2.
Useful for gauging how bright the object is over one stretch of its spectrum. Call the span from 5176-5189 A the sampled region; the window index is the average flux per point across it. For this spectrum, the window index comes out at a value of 10.9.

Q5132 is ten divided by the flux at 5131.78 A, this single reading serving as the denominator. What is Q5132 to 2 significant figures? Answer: 0.84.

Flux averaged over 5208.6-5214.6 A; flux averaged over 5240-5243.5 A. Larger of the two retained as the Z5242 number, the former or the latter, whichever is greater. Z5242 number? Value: 12.8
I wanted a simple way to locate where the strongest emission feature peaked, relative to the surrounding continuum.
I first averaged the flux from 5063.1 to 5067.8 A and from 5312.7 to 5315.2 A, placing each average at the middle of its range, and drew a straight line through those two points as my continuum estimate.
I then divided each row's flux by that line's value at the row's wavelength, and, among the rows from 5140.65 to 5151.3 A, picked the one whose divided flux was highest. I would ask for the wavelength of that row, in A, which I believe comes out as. 5147.16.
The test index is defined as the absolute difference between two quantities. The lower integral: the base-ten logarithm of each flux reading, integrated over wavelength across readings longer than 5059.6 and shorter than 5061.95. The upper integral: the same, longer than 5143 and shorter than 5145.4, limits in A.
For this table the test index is 0.1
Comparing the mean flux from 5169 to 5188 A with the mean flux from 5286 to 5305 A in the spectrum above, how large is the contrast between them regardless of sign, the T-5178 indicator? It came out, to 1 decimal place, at 3.8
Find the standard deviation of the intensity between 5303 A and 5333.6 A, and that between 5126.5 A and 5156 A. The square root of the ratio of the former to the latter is 1.01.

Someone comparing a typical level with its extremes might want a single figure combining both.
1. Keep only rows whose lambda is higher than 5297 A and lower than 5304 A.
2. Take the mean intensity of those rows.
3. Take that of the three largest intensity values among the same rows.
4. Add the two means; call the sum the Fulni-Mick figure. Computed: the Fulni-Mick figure 28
